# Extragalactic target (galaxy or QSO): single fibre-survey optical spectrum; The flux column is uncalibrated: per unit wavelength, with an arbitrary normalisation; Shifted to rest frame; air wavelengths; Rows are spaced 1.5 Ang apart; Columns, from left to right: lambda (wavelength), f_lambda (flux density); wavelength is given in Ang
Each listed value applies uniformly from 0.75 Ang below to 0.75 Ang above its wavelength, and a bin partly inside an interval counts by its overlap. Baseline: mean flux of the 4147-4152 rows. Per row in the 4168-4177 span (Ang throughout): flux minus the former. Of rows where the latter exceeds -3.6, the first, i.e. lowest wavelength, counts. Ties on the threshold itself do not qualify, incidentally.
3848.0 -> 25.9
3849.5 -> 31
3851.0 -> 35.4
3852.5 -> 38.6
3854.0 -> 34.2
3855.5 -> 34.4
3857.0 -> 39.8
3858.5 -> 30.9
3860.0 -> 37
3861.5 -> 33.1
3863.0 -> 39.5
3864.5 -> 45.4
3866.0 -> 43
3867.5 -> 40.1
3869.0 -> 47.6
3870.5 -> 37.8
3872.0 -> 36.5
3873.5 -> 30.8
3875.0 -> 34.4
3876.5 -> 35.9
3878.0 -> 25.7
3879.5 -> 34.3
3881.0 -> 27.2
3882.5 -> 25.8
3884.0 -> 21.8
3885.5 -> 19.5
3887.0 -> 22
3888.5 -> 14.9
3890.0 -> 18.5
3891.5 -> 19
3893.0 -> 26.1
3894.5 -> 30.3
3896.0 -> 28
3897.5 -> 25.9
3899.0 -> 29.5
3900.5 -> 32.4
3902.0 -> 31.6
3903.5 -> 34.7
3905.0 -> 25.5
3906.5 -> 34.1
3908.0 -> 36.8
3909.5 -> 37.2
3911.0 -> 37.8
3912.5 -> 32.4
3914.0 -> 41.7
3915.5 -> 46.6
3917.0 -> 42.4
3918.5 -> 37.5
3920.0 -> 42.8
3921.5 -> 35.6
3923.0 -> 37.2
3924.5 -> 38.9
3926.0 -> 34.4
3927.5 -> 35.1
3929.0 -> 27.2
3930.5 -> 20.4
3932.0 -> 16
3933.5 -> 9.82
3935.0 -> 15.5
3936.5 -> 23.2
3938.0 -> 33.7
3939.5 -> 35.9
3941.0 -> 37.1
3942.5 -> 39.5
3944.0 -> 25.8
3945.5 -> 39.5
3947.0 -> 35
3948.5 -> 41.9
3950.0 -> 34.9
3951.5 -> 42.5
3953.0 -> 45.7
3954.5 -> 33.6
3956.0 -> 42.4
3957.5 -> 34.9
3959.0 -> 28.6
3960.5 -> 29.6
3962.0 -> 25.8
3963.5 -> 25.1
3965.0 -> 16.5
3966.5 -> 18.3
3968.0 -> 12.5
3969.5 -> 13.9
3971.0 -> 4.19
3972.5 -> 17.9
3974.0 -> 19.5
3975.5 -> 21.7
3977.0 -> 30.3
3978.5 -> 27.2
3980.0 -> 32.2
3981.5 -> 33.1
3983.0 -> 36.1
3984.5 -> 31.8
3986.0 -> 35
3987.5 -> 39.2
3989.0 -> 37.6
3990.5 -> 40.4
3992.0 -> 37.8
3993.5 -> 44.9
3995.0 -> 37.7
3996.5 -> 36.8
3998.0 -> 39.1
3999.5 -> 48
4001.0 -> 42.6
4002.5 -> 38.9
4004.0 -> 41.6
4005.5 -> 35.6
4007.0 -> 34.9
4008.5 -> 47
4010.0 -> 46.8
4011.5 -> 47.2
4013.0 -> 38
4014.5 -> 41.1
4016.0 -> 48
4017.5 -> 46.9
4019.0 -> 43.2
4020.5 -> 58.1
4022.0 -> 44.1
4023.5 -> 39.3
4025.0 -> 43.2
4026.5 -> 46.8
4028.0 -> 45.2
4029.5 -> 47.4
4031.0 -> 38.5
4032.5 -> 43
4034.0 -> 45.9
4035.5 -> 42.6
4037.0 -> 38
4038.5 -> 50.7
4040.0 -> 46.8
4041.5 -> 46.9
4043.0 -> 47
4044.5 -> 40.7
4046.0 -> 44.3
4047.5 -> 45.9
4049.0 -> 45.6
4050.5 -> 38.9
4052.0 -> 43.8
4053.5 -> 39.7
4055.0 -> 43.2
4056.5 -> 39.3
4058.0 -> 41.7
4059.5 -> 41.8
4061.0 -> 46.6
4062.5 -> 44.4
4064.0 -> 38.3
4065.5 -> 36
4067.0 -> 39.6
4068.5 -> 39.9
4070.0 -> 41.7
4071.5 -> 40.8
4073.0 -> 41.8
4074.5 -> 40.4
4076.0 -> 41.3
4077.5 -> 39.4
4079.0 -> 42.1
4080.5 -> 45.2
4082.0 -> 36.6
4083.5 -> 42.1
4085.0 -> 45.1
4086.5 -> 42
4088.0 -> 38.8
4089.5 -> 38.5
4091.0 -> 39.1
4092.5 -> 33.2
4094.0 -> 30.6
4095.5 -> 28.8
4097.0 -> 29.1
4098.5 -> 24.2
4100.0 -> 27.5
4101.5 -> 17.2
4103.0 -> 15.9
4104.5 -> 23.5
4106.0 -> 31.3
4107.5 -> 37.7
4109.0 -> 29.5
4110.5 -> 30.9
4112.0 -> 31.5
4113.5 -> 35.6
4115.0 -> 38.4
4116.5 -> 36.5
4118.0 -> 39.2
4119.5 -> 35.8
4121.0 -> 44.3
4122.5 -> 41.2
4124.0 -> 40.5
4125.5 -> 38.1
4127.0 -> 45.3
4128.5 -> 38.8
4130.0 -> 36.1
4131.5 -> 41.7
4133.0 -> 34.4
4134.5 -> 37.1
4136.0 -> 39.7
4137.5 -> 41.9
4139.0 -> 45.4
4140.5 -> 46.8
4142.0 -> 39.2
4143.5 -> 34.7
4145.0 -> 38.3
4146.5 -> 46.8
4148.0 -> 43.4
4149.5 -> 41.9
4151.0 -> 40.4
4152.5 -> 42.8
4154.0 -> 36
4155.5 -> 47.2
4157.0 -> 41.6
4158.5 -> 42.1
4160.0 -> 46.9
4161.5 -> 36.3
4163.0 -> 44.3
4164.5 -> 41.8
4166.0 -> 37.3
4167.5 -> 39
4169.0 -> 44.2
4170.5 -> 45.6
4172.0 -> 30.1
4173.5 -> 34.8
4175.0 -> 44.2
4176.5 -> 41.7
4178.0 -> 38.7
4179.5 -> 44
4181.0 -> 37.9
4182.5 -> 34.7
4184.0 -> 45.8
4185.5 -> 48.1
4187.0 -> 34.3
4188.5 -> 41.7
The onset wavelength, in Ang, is 4169.0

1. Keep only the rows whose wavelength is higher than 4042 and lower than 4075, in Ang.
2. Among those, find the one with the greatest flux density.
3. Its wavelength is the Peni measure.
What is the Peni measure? 4043.0 Ang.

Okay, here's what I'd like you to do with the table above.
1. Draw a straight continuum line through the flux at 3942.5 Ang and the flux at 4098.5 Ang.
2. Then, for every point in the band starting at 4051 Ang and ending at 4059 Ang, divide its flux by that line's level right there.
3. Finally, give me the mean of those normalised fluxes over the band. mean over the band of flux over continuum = 1.46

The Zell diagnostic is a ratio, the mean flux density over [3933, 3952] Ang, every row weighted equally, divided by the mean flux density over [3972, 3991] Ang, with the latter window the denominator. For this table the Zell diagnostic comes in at 1.03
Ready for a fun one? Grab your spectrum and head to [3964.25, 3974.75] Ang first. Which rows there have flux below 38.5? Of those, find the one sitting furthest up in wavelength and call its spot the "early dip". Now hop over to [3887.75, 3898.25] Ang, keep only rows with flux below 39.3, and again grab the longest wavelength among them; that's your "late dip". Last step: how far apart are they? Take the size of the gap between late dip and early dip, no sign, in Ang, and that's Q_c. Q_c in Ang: 76.5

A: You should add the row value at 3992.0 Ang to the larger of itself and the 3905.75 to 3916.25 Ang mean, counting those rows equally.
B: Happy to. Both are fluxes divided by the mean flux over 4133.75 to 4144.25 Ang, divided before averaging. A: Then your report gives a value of 1.87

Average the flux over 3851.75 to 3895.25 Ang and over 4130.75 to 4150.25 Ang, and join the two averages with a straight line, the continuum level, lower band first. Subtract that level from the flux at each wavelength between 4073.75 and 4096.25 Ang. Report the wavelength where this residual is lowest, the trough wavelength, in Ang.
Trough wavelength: 4095.5 Ang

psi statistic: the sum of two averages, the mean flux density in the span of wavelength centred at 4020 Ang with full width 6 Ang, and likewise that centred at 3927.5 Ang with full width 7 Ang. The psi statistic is 79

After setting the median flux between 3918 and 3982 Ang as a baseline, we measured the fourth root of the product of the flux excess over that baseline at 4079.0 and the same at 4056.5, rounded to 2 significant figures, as 2.9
